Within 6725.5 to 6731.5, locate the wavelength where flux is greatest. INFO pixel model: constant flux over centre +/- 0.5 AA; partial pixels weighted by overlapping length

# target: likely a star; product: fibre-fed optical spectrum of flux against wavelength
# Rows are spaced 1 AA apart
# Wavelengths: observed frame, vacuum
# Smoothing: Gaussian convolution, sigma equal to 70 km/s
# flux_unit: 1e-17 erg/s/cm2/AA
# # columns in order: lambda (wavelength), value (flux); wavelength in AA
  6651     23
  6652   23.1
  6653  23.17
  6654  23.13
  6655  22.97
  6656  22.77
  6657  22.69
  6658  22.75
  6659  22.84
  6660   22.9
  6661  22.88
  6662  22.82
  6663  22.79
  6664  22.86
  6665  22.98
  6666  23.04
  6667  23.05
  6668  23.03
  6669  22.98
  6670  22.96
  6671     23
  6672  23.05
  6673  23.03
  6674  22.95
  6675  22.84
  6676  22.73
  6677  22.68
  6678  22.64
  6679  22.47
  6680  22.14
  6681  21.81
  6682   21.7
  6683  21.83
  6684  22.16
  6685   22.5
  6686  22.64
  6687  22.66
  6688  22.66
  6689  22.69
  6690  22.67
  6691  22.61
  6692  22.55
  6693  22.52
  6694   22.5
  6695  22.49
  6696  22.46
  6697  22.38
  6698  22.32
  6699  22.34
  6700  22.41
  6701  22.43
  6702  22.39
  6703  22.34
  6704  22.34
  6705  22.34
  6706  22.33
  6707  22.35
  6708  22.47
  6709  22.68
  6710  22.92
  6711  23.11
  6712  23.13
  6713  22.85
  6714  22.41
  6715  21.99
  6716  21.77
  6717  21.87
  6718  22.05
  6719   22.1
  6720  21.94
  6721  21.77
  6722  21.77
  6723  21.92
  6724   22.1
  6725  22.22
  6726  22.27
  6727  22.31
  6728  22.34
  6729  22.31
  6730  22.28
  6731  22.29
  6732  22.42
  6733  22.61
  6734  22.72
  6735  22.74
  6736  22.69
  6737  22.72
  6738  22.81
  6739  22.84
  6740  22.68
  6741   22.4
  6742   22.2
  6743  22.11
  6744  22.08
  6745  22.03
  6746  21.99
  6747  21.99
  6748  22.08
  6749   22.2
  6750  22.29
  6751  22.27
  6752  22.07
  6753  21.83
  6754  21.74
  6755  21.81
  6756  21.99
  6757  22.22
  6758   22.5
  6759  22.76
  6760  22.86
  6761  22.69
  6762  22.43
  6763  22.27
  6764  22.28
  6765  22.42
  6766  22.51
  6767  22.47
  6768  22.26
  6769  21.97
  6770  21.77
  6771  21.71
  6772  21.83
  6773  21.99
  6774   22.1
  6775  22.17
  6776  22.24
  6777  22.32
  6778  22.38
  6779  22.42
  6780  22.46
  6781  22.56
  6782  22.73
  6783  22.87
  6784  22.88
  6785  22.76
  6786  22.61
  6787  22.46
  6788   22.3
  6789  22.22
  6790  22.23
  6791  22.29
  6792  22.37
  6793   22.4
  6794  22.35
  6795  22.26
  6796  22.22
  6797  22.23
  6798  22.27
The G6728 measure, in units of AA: 6728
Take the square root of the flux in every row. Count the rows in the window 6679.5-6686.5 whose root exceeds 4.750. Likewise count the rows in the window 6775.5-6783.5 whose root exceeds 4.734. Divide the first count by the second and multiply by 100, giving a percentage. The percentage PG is 20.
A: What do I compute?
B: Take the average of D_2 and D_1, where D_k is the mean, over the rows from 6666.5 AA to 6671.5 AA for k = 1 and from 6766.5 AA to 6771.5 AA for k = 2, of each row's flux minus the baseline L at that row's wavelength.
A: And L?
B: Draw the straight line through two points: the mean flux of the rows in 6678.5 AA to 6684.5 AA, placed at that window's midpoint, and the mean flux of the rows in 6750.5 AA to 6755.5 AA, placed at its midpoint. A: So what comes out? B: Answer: 0.5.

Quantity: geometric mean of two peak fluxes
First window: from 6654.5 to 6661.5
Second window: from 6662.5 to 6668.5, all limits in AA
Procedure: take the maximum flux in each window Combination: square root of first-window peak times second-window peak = 23.0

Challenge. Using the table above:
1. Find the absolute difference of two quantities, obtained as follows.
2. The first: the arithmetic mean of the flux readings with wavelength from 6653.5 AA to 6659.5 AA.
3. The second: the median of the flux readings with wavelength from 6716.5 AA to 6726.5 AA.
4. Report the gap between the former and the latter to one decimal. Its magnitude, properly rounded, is 0.9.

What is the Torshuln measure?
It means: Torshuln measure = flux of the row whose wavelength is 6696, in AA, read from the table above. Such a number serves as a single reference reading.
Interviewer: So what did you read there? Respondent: 22.46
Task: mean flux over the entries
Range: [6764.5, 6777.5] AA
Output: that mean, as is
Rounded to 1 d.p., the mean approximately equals 22.1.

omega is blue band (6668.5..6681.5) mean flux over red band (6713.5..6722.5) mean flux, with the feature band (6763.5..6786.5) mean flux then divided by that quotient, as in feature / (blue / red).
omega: 21.6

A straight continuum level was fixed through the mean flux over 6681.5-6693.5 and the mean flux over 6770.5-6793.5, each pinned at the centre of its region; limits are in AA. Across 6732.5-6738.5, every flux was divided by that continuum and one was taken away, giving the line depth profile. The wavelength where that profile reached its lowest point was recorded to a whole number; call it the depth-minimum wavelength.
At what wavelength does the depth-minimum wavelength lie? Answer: 6733 AA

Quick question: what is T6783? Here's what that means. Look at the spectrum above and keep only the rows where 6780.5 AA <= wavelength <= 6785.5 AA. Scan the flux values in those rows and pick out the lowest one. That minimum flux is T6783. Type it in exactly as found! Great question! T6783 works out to 22.56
